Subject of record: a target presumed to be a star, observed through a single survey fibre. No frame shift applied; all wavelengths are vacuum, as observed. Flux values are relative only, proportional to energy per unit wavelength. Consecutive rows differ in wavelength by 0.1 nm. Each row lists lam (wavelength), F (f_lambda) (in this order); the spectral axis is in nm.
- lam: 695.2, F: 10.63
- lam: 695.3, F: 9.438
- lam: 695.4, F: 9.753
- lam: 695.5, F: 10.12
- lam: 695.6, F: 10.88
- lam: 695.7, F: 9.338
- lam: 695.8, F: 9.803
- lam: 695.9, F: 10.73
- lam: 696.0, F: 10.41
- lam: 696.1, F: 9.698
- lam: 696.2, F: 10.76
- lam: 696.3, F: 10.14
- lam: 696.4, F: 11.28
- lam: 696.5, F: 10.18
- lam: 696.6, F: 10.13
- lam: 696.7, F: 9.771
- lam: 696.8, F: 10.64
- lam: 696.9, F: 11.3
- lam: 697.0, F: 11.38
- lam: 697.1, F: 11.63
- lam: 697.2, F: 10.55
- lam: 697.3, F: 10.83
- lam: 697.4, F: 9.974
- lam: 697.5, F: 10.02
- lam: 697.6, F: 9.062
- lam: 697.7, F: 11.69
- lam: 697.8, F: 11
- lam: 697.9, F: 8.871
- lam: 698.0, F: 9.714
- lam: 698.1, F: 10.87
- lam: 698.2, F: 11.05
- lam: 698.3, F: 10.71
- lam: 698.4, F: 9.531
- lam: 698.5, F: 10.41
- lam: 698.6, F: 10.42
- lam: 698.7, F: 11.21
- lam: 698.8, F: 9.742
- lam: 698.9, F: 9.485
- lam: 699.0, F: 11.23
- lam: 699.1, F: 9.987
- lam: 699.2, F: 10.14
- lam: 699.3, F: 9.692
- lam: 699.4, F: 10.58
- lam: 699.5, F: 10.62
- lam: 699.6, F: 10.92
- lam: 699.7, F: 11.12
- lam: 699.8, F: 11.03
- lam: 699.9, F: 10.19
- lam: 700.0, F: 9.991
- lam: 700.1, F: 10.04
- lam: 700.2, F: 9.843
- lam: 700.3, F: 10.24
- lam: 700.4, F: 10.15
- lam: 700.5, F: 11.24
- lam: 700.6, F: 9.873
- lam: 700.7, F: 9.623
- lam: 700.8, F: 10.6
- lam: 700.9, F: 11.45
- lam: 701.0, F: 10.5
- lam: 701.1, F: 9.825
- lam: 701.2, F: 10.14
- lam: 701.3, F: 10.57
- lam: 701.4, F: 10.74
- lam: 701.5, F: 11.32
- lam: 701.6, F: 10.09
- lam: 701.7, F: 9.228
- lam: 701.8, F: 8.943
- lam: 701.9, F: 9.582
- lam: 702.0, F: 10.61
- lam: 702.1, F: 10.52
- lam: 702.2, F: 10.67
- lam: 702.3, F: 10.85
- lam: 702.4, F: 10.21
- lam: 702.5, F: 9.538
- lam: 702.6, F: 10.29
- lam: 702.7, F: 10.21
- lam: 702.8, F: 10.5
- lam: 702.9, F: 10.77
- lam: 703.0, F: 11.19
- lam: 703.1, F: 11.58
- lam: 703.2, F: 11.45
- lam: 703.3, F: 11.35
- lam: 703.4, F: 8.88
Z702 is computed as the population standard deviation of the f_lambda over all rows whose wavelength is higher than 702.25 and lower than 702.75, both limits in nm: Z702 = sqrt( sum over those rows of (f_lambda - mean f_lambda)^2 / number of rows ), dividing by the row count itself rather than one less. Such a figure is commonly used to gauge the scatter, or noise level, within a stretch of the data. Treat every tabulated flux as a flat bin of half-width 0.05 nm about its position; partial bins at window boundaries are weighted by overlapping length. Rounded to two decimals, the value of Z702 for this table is 0.42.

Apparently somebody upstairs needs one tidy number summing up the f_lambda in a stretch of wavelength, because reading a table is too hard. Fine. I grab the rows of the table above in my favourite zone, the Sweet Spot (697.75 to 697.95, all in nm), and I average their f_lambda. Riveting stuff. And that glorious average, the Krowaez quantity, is 9.9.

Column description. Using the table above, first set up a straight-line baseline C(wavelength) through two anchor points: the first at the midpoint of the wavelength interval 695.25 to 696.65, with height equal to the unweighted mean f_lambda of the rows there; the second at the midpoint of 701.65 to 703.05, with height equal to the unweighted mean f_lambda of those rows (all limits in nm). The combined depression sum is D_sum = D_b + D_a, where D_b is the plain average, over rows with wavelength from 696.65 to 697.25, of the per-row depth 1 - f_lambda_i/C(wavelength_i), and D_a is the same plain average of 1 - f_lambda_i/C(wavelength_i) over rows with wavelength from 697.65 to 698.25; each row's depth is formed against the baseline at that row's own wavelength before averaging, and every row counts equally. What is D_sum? -0.10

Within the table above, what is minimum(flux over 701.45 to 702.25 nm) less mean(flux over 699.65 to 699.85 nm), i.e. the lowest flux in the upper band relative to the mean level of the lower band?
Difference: -2.1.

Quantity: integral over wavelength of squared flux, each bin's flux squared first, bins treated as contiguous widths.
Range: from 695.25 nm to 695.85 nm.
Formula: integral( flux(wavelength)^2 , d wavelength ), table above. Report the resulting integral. 58.8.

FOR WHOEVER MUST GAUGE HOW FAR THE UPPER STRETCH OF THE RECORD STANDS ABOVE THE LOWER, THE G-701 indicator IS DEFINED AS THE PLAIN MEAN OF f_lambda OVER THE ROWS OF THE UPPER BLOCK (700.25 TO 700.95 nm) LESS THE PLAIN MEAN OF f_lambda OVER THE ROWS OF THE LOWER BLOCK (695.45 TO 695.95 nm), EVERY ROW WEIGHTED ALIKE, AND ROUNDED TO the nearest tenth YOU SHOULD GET 0.3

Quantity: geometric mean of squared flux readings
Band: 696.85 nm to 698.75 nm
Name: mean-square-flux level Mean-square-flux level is 110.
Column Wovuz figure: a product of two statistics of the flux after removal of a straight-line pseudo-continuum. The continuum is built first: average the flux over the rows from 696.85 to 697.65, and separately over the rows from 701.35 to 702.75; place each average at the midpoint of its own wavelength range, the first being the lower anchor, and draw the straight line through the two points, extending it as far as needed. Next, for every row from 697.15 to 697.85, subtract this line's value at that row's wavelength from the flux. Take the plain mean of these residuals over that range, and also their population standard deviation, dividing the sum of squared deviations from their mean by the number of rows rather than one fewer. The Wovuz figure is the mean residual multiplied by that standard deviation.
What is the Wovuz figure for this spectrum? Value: -0.10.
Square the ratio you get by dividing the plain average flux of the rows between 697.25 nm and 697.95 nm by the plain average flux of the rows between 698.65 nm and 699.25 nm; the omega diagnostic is 0.98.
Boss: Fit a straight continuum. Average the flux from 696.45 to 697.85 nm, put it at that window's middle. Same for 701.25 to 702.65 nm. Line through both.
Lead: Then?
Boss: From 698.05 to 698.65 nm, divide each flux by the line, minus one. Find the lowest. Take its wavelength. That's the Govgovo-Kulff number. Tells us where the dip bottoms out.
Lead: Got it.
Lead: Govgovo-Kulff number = 698.4 nm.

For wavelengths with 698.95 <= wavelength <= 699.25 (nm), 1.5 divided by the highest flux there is 0.134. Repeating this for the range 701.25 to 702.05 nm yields 0.133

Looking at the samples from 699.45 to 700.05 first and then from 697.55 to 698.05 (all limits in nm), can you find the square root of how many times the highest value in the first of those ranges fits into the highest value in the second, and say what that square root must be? 1.03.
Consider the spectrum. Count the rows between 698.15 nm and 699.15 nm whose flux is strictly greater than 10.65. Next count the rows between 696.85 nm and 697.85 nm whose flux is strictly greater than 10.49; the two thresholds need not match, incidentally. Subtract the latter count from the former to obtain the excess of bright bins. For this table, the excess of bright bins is -3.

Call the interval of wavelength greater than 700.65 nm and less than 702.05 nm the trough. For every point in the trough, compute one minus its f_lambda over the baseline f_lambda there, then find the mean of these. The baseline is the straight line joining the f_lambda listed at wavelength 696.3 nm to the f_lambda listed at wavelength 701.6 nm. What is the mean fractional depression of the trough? -0.014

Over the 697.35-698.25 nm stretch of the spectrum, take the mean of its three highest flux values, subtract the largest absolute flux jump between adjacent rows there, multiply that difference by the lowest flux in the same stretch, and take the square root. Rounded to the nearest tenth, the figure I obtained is 8.7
